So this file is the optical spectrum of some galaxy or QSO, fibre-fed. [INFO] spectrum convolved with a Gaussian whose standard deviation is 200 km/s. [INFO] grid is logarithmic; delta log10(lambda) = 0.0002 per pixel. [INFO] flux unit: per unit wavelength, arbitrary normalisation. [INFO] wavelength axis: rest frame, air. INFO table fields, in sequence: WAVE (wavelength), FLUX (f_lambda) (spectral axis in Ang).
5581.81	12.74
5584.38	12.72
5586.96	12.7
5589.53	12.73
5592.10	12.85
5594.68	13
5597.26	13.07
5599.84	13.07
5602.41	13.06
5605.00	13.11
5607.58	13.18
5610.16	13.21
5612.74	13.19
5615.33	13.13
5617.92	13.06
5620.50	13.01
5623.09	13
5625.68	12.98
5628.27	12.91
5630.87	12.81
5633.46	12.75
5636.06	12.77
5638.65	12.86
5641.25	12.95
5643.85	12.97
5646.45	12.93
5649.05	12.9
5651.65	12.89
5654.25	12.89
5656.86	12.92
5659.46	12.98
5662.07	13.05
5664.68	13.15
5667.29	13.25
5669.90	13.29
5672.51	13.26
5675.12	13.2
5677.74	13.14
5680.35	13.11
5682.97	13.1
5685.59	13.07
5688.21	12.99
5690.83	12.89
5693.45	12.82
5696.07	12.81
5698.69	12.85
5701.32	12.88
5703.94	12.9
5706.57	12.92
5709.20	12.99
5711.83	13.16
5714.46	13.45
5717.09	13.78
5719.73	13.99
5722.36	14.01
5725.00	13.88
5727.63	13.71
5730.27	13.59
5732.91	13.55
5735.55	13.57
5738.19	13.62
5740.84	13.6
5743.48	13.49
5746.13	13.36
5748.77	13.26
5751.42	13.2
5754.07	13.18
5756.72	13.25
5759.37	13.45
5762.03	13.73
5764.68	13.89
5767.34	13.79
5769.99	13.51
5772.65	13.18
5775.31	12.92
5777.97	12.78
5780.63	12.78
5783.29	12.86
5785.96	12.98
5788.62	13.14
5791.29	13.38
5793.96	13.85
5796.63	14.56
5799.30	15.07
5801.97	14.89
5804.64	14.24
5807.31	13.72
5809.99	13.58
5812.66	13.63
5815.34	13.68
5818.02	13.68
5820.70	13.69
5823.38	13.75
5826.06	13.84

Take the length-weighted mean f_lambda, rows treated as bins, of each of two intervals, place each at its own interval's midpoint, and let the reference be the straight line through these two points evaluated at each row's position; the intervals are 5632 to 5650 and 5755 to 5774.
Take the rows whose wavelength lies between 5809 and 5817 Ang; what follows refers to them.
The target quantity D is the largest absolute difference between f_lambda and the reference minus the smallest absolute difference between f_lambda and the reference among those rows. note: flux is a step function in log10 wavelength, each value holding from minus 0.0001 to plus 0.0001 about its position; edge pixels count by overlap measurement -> 0.072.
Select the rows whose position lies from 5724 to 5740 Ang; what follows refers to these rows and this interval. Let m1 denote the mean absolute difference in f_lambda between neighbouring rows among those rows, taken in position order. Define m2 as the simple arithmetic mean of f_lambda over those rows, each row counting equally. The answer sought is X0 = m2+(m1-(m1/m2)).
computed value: 13.7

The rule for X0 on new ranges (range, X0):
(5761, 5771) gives 13.9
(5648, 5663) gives 13.0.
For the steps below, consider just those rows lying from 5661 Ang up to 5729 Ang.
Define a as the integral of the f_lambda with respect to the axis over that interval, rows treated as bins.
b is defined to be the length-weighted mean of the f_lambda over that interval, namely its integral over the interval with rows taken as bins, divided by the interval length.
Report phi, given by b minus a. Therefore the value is -886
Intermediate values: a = 899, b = 13.2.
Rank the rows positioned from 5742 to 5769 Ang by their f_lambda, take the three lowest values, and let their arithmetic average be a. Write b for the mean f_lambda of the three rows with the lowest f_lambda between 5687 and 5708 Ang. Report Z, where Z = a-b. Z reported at 0.4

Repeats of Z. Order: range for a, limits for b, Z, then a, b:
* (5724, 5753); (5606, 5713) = 0.5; 13.3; 12.8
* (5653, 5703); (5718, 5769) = -0.4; 12.8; 13.2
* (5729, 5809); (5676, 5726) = 0.0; 12.8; 12.8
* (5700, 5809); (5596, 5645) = 0.0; 12.8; 12.8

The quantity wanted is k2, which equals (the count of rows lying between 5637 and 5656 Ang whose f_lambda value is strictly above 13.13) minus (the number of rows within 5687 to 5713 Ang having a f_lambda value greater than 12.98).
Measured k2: -3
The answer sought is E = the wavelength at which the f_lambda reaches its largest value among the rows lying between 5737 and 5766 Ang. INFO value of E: 5764.68 Ang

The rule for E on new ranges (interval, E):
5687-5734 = 5722.36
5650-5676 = 5669.90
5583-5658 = 5610.16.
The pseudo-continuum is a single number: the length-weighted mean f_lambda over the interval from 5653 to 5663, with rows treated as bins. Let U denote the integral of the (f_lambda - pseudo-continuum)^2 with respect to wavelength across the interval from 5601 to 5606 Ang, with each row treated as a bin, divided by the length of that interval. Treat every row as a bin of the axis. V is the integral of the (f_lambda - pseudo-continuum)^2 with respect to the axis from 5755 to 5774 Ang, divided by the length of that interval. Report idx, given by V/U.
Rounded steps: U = 0.018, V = 0.403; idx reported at 23.0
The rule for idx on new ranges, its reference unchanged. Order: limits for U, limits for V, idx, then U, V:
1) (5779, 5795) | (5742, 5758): 0.8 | 0.163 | 0.128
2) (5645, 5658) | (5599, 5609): 10.6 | 0.002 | 0.026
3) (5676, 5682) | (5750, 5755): 1.8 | 0.031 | 0.057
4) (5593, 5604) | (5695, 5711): 0.7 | 0.011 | 0.008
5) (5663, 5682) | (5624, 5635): 0.3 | 0.063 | 0.016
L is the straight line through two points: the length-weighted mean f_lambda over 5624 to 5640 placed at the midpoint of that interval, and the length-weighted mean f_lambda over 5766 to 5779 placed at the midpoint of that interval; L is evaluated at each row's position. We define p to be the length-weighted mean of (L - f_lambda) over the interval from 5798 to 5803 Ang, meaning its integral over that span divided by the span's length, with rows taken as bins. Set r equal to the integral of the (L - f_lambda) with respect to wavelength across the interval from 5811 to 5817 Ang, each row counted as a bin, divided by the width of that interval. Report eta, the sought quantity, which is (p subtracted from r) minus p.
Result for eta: 3.0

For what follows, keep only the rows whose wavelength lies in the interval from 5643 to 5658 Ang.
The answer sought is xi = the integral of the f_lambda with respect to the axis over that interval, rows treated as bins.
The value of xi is 194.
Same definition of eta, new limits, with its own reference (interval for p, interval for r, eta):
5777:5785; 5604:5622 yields -1.2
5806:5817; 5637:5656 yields 0.6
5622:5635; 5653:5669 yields 0.0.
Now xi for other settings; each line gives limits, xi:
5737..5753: 215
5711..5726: 206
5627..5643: 205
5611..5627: 209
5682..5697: 194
